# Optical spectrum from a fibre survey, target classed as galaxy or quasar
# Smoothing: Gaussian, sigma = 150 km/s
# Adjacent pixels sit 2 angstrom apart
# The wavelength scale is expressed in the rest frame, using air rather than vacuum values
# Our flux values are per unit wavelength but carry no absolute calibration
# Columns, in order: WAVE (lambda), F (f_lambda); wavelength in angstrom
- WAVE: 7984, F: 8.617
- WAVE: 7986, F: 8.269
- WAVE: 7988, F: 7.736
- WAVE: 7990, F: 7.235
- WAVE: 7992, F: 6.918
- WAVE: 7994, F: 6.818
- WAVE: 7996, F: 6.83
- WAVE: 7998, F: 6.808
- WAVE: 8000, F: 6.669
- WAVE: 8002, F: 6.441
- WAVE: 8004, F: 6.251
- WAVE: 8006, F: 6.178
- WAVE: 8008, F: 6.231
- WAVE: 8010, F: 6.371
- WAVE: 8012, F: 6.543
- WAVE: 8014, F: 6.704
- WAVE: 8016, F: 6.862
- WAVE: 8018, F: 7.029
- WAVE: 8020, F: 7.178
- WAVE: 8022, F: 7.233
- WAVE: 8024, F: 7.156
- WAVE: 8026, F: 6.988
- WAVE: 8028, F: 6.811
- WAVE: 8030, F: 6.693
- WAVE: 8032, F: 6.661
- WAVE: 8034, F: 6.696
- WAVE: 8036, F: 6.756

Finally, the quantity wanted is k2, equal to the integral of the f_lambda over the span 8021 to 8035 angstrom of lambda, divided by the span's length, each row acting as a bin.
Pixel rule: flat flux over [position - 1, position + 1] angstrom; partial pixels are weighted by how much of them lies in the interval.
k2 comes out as 6.89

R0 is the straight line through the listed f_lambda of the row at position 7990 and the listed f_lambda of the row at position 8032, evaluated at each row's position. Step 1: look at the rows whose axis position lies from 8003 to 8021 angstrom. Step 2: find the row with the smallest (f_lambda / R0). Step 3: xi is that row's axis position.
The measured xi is 8006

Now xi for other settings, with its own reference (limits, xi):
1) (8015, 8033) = 8016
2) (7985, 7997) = 7994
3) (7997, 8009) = 8006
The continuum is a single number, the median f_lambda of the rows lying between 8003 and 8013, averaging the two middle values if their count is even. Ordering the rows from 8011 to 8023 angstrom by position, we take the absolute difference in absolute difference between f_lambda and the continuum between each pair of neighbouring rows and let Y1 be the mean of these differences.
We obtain 0.138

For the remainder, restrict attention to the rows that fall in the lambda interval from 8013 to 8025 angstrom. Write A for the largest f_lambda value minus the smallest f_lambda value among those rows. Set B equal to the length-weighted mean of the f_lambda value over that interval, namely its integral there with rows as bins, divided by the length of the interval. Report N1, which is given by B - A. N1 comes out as 6.50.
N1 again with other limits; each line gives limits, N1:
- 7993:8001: 6.62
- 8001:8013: 5.97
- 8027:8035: 6.57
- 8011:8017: 6.38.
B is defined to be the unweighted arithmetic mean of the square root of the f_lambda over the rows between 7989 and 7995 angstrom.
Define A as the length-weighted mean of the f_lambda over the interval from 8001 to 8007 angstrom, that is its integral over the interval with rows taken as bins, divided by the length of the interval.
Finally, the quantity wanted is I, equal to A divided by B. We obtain 2.38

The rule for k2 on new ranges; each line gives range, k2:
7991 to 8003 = 6.75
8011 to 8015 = 6.62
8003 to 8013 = 6.31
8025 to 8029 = 6.90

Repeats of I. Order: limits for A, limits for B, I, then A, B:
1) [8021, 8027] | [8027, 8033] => 2.75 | 7.1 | 2.59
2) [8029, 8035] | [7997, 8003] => 2.59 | 6.7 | 2.58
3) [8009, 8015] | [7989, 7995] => 2.47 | 6.5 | 2.64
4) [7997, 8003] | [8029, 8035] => 2.57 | 6.6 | 2.59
